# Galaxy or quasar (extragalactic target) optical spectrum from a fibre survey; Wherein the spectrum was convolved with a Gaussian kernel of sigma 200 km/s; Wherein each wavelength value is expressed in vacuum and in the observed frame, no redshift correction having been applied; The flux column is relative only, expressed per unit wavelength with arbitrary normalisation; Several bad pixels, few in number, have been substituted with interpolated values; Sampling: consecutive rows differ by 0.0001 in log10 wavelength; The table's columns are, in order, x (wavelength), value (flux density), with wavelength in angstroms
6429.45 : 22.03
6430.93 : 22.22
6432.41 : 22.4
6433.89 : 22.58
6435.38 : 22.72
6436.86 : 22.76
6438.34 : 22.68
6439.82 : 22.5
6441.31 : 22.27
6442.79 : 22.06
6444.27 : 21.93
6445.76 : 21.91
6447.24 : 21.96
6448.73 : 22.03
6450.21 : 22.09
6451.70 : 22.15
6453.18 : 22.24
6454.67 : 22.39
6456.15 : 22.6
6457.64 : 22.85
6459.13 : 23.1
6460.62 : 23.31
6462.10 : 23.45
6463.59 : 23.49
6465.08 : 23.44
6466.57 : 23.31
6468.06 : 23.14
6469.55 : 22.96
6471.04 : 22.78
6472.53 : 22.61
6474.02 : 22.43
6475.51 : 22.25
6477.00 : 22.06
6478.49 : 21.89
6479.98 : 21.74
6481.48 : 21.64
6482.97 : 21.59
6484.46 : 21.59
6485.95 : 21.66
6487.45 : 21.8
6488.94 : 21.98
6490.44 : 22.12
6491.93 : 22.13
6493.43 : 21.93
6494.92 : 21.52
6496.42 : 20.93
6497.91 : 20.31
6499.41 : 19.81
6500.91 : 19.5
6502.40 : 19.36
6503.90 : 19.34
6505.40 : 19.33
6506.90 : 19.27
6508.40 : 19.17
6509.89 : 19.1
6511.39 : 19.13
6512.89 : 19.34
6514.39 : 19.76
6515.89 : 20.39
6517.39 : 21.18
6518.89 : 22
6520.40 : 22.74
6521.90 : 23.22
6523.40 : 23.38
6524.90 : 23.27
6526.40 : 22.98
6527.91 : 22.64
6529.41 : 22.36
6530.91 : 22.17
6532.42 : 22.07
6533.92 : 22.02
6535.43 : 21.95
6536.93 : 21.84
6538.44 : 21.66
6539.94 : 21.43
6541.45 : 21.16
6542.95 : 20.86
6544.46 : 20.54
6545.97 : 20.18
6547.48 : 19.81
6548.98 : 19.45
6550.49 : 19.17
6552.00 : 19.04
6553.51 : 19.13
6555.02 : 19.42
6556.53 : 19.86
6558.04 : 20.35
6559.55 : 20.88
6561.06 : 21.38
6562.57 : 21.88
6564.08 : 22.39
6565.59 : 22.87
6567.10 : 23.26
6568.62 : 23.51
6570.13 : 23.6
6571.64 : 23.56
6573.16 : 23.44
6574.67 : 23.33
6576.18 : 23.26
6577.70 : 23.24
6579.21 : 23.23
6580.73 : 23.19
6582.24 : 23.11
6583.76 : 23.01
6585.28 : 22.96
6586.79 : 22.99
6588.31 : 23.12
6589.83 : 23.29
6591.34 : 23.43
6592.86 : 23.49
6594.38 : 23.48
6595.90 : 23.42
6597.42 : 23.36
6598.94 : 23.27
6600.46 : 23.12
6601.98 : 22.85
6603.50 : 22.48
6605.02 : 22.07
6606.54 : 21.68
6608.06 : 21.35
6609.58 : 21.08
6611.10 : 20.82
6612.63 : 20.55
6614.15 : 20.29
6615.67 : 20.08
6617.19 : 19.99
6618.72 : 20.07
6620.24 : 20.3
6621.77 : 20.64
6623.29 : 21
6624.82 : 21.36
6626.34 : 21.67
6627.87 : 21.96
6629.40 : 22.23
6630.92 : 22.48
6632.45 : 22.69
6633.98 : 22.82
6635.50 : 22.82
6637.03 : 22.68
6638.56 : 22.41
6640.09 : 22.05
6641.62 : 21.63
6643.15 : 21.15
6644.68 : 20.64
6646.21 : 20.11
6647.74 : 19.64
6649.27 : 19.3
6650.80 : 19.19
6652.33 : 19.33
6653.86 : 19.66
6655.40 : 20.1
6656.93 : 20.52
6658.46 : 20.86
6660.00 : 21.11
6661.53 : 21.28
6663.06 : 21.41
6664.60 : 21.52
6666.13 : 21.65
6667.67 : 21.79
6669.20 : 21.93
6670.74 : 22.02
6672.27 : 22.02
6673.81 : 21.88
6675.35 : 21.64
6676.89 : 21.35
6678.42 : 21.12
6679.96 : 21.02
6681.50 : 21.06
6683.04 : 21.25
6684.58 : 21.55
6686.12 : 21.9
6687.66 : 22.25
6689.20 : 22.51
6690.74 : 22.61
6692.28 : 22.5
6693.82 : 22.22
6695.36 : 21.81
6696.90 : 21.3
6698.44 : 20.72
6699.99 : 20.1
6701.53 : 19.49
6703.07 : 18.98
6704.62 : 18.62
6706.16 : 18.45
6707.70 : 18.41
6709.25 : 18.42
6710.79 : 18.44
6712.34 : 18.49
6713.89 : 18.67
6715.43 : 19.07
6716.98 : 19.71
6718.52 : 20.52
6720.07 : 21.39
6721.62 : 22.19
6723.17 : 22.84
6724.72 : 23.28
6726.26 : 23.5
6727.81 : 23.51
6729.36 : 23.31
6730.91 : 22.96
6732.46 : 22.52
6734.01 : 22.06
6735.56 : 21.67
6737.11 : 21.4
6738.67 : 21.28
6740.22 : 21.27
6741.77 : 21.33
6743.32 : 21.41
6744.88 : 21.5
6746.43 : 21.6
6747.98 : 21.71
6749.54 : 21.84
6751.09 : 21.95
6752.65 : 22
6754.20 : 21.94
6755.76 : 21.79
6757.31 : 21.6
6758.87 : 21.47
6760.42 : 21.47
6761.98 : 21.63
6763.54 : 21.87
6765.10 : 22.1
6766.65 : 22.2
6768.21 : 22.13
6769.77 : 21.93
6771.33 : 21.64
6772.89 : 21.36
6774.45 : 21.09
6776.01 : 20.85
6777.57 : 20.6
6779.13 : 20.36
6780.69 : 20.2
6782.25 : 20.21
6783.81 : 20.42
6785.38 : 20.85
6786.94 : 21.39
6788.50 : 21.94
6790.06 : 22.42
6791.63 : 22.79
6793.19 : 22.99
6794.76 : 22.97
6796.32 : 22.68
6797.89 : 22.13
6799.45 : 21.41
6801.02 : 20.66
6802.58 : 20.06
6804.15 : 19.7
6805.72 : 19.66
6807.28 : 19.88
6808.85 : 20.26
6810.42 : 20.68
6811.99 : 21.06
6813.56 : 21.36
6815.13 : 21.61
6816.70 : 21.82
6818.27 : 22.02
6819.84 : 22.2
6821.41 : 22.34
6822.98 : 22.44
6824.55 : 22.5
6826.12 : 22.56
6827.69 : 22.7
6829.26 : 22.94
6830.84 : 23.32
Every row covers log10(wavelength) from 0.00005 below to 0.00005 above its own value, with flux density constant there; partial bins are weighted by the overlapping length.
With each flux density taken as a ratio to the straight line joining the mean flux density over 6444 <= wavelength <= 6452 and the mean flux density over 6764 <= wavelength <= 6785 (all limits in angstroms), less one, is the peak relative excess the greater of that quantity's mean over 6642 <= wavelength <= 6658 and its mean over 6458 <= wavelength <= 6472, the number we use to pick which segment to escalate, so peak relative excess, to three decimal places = 0.057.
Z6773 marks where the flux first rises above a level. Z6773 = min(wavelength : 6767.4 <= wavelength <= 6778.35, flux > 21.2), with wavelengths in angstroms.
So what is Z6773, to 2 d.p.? 6768.21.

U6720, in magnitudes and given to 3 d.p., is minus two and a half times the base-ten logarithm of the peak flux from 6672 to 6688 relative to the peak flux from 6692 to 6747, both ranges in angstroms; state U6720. 0.060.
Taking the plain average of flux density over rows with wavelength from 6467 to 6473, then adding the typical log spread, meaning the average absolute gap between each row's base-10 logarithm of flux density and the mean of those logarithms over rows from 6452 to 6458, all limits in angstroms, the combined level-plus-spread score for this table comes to 22.9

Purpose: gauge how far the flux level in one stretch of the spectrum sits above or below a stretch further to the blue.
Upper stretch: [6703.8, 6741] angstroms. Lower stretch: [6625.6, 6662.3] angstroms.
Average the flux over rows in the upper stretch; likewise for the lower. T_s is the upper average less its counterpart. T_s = -0.26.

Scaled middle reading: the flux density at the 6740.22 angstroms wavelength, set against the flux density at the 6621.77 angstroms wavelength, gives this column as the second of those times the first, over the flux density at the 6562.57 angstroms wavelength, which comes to 20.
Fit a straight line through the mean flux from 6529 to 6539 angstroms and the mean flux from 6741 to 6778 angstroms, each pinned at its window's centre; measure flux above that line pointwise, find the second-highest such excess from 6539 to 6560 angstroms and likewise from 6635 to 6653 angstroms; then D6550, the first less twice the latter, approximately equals -2.5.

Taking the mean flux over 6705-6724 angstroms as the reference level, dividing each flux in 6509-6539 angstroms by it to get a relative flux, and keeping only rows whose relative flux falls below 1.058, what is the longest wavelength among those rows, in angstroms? 6515.89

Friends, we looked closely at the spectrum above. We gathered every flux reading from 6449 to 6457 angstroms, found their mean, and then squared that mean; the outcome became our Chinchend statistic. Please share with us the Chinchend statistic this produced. 497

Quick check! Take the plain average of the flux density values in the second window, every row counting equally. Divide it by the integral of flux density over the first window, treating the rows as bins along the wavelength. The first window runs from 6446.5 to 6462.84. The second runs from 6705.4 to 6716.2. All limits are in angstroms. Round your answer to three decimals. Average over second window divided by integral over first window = 0.050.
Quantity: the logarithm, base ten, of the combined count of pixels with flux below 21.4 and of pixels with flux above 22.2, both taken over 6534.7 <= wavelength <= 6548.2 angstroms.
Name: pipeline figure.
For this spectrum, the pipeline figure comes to 0.70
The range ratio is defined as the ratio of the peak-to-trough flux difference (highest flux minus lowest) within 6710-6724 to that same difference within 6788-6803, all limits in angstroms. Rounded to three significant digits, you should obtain 1.50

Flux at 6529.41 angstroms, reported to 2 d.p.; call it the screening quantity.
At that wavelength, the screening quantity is 22.36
